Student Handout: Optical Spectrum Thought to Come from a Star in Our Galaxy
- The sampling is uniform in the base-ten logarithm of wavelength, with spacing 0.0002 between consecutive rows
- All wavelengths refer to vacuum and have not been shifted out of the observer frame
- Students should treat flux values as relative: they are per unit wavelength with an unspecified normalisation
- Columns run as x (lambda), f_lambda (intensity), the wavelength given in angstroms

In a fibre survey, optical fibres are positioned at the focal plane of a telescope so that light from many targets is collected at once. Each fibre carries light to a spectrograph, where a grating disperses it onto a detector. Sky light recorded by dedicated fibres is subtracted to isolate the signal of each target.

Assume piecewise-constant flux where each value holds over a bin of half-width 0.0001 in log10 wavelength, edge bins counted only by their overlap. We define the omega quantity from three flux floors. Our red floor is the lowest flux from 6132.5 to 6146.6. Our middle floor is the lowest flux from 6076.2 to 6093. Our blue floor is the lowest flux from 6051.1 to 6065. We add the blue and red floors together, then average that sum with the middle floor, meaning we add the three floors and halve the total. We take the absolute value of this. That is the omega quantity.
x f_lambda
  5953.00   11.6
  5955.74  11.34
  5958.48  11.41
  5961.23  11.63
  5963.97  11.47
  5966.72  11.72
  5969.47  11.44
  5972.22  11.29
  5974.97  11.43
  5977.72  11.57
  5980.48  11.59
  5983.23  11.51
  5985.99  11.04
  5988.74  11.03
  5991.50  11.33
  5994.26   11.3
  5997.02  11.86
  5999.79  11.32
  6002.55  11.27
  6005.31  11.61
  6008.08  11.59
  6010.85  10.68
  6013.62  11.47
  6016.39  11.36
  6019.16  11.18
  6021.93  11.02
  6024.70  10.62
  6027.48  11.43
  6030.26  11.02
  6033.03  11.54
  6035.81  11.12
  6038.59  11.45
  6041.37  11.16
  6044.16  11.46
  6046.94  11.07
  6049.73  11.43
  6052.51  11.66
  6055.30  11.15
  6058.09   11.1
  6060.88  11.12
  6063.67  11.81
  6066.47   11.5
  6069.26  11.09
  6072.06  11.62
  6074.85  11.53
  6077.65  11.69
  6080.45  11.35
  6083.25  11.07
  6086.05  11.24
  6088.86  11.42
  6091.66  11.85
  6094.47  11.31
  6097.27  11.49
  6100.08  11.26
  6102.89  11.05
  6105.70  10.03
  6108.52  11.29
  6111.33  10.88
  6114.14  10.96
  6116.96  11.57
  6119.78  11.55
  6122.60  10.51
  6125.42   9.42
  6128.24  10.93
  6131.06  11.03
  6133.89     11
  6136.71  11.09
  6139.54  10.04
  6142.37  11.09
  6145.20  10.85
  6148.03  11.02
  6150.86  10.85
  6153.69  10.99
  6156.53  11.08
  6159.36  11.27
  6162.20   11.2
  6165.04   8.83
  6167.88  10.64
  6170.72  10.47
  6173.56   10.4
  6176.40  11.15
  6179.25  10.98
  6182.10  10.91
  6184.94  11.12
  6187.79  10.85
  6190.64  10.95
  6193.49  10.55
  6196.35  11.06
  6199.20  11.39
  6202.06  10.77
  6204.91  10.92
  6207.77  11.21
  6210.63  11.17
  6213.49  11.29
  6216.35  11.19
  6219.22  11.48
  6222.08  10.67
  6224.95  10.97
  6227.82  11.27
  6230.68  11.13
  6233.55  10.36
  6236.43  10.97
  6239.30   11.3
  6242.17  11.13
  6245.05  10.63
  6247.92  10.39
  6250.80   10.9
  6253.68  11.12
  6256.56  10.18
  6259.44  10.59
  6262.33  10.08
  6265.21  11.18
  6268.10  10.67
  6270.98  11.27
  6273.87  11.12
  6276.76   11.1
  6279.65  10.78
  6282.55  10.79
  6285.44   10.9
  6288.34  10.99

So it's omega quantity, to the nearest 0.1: 16.1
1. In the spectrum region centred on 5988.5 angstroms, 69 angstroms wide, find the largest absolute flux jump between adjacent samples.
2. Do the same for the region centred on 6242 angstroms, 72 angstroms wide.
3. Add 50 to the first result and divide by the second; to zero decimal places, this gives 46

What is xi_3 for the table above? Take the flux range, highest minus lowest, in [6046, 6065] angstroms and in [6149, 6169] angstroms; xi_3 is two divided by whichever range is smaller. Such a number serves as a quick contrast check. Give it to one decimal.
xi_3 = 2.7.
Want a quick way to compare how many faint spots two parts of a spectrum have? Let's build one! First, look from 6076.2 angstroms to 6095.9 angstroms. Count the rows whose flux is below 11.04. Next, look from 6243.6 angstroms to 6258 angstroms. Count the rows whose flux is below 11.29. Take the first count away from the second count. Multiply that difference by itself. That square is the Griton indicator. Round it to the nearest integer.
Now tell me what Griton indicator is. 25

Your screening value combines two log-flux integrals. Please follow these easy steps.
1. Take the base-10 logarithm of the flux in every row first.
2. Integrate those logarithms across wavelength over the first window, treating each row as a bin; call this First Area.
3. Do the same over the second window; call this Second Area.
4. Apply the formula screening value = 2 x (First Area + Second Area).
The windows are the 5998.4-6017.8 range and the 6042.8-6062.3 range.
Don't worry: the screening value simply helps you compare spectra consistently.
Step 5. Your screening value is 81.9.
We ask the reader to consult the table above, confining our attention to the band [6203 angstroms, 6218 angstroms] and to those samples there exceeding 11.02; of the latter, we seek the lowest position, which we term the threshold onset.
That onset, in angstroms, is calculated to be 6207.77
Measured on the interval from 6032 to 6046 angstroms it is 6033.03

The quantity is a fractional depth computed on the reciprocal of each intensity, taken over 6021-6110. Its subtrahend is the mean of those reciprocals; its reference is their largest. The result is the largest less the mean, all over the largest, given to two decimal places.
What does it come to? 0.11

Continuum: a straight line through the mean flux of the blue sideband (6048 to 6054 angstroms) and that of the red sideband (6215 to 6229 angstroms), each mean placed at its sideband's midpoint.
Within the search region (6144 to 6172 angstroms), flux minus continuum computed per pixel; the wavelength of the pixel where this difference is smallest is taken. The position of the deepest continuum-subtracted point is 6165.04 angstroms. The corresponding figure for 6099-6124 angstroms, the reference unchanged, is 6105.70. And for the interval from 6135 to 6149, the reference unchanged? 6139.54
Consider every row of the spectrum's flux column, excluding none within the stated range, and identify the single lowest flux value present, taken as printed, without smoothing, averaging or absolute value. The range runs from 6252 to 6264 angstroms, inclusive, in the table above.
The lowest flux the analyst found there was 10.08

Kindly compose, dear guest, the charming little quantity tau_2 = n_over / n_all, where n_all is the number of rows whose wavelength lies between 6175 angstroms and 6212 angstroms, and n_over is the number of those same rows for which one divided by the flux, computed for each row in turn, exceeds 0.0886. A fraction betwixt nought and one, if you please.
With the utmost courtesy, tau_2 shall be 0.92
